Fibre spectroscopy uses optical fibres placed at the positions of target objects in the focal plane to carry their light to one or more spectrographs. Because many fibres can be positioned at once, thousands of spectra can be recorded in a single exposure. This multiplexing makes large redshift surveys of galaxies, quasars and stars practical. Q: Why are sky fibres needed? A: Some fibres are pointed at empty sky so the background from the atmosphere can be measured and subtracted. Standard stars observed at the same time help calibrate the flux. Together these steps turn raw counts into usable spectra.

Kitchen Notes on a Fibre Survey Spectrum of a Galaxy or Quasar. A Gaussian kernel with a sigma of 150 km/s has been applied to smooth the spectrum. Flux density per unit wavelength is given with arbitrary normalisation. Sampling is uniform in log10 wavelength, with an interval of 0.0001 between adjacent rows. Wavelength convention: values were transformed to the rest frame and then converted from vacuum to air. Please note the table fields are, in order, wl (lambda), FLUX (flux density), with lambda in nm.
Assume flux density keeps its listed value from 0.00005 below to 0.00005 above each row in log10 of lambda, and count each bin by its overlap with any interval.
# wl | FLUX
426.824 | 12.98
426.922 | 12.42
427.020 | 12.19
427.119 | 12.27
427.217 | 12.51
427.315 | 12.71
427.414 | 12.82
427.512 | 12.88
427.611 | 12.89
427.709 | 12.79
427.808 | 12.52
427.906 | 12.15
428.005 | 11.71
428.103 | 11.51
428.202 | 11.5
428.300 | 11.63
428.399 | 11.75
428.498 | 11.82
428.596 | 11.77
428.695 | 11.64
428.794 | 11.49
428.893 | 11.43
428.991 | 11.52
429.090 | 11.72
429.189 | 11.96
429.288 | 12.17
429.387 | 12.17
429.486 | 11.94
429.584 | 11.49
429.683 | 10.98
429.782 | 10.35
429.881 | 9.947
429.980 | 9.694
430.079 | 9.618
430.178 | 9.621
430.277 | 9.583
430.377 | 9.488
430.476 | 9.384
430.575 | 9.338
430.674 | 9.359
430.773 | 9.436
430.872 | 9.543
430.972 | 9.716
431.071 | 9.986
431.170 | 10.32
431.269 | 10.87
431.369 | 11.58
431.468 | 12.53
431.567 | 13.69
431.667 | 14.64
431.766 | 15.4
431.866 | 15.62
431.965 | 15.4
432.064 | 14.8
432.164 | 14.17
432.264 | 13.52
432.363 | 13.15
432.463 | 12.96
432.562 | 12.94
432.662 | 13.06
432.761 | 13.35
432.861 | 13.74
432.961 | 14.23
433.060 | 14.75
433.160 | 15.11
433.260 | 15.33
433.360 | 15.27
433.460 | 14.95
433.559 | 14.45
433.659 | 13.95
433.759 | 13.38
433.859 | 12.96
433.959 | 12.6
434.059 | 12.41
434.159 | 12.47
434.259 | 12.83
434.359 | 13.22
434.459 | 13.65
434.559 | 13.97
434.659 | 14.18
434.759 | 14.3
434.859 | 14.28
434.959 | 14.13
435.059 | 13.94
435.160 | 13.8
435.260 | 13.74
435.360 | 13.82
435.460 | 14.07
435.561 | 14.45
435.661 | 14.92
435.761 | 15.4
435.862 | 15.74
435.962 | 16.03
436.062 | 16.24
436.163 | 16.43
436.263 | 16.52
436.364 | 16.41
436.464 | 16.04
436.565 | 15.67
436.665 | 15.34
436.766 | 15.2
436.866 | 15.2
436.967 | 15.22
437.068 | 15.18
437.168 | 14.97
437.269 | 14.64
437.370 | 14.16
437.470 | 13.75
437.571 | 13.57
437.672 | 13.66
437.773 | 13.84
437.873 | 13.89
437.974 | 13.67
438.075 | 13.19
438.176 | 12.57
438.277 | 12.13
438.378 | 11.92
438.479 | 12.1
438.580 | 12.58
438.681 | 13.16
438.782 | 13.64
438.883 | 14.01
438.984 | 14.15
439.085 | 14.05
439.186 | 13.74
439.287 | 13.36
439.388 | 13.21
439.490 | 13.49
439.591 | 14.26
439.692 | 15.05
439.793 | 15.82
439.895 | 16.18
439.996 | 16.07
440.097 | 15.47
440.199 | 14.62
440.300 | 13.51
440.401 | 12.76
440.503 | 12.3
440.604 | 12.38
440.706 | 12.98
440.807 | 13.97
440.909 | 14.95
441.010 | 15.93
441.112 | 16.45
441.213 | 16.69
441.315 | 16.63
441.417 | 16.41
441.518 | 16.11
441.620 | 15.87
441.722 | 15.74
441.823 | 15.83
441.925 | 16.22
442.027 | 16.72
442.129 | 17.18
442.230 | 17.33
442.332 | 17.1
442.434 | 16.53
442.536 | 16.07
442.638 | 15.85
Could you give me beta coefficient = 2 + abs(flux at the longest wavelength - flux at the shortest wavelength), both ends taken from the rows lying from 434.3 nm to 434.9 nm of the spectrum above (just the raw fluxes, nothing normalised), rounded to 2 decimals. 3.06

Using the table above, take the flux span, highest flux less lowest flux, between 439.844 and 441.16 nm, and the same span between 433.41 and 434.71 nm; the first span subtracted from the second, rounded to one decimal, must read -1.6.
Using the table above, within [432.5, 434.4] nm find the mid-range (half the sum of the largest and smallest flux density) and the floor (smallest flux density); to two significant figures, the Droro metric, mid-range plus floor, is 26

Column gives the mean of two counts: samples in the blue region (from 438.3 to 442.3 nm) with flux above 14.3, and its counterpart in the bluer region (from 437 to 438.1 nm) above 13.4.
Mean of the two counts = 15.0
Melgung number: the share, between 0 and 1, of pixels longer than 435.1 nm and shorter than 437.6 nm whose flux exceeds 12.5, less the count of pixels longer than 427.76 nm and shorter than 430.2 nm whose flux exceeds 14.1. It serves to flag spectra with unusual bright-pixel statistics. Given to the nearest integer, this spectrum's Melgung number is 1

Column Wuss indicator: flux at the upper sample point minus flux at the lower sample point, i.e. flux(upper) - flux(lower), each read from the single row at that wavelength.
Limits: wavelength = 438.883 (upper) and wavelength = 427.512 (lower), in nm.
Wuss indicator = 1.1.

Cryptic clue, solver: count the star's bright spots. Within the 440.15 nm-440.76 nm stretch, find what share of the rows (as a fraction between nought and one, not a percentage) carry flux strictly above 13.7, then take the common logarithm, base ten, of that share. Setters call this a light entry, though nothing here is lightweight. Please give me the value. -0.78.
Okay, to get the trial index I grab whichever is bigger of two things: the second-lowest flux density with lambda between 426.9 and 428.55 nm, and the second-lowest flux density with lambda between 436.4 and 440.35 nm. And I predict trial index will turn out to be 12.1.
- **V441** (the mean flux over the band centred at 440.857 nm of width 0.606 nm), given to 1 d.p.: 14.4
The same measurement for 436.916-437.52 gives 14.7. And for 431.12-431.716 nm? 12.3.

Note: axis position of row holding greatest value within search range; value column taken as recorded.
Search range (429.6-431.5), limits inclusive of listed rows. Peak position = 431.468 nm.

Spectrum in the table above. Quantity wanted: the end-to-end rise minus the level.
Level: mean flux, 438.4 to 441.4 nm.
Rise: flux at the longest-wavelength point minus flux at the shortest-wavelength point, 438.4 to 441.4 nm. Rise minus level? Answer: -10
